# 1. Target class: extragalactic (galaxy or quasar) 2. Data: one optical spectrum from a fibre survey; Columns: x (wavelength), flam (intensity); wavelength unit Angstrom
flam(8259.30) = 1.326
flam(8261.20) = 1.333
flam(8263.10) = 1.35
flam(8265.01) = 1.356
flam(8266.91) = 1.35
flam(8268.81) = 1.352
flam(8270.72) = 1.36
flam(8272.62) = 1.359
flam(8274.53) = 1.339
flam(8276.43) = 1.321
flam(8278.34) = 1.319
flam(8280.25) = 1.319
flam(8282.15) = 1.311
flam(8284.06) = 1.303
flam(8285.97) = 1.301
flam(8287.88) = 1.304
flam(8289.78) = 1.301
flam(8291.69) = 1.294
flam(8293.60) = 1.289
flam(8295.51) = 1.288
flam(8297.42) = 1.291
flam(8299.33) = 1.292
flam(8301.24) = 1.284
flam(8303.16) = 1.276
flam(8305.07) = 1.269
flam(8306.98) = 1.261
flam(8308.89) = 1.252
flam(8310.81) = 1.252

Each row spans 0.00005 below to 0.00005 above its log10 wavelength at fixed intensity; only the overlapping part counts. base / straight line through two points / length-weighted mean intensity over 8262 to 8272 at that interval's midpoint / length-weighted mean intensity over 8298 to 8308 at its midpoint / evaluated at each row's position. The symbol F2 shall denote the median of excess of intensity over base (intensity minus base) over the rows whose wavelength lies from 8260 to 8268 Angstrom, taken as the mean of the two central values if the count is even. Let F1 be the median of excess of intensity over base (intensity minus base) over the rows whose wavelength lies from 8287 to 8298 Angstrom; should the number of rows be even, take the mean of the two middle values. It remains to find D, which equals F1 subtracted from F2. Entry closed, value -0.003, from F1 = -0.0050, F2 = -0.0079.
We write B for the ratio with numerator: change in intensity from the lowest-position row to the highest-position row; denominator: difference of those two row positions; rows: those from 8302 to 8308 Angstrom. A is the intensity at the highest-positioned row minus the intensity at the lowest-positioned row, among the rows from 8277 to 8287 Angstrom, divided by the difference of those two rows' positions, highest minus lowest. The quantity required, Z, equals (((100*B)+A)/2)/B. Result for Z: 50.3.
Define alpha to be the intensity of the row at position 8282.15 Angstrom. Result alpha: 1.311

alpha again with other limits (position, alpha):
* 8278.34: 1.319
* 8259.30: 1.326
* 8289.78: 1.301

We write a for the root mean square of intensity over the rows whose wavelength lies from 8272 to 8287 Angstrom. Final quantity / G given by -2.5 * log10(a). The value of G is -0.303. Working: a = 1.32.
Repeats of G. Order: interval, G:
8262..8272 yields -0.329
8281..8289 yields -0.289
